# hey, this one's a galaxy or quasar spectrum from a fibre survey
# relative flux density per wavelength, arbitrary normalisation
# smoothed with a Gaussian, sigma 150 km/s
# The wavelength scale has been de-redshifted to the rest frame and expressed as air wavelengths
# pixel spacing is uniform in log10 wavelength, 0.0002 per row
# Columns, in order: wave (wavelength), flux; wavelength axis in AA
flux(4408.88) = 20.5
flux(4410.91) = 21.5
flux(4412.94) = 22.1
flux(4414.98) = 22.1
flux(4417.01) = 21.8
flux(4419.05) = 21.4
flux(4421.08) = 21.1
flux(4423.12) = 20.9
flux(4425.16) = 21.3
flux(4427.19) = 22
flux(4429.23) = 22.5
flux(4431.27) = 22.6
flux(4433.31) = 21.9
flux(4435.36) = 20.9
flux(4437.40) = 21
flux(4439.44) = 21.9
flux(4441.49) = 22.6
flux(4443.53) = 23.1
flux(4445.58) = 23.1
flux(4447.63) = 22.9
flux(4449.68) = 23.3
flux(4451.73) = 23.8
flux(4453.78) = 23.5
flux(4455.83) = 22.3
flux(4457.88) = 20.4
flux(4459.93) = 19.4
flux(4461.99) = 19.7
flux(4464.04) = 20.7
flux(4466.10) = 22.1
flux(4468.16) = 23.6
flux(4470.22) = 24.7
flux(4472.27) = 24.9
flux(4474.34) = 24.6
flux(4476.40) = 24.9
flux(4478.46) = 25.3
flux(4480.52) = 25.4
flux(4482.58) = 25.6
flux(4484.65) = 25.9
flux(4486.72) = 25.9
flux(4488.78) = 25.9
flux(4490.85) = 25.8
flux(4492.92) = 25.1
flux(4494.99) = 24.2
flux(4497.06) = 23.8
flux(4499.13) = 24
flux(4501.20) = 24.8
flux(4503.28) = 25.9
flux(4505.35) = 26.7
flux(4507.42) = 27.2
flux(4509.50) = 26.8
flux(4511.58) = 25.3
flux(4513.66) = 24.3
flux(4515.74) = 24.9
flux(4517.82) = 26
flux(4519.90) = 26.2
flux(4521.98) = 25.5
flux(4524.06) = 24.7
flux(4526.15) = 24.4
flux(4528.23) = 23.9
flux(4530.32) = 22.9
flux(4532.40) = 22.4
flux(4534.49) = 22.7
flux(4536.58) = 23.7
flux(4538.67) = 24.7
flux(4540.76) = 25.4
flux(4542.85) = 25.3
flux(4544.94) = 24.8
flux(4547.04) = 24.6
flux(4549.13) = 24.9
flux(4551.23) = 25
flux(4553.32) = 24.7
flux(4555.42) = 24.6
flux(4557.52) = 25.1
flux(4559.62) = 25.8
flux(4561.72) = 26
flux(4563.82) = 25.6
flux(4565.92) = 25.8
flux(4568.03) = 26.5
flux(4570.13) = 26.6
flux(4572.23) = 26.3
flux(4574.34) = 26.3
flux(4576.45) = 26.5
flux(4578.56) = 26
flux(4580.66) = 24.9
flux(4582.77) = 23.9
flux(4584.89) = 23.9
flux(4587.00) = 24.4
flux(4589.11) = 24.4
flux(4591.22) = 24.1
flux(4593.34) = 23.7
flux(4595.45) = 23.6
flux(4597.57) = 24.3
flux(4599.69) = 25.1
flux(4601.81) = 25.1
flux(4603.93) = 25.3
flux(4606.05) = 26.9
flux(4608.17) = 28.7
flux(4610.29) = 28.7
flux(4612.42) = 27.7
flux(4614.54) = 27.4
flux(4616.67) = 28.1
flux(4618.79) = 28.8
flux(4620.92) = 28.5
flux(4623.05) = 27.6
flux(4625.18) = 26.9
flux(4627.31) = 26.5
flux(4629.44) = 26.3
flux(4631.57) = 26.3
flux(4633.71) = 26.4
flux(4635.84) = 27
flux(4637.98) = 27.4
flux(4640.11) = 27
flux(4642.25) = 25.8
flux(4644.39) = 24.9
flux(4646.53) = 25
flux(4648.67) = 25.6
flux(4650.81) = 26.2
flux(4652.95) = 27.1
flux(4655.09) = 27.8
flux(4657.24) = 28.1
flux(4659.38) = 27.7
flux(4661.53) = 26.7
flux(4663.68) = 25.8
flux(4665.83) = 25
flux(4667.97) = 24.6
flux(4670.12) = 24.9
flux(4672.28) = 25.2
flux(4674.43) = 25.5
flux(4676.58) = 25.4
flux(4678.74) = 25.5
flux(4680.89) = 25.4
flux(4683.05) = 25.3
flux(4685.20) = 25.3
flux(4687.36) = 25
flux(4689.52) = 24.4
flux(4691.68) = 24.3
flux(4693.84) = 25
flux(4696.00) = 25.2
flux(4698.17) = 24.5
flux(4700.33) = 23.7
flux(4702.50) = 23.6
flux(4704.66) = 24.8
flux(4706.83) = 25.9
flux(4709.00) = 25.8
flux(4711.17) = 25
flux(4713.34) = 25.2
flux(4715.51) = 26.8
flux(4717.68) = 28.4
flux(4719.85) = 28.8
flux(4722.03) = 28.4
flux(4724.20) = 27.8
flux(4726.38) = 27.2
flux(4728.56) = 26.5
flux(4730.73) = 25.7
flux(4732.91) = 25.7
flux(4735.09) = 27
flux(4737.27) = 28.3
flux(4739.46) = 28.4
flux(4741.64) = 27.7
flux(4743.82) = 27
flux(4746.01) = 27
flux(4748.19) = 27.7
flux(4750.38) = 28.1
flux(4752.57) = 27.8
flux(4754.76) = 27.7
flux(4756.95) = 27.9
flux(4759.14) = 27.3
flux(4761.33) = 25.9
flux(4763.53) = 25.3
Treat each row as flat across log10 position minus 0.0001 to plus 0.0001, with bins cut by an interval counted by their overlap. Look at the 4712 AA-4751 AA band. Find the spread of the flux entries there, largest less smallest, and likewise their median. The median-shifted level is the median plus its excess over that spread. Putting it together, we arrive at 51.3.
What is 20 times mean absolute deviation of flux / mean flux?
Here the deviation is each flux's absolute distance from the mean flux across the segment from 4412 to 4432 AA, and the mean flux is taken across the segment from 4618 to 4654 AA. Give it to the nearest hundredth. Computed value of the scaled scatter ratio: 0.36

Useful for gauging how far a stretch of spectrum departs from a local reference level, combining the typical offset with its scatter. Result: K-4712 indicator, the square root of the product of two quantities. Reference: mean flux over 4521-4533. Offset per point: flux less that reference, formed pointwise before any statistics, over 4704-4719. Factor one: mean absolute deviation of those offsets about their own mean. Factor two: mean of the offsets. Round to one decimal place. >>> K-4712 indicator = 1.4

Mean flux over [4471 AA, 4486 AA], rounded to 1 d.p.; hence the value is 25.2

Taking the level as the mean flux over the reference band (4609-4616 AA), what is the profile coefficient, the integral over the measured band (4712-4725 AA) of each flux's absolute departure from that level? 13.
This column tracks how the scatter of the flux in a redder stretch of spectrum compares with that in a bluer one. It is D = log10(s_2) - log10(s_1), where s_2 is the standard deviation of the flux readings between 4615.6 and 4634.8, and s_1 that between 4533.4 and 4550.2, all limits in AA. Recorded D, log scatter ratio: 0.05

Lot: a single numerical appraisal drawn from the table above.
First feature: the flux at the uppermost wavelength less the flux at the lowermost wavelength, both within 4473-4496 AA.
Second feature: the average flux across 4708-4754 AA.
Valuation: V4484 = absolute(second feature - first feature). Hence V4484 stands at 27.6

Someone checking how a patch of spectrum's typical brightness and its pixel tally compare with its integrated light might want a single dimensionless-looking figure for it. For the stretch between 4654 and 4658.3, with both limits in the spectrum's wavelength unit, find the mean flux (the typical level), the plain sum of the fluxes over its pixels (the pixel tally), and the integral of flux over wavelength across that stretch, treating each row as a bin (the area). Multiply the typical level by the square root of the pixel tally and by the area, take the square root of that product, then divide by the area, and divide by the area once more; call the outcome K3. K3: 0.0110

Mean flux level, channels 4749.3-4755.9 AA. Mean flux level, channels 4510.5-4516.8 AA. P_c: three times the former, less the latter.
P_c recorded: 59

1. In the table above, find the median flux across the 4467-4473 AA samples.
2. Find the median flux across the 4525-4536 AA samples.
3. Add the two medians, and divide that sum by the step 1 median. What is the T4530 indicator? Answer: 1.93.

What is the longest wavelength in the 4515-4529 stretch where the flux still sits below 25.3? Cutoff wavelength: 4528.23 AA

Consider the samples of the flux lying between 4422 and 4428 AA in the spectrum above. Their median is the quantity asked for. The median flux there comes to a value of 21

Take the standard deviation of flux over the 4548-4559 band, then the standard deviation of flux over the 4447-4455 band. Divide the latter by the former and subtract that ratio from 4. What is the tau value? 2.2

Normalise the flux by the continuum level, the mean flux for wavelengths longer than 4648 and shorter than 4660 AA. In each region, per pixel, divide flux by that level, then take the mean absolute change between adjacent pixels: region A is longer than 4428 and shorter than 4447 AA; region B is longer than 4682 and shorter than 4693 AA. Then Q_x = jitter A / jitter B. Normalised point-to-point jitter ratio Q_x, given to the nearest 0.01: 2.00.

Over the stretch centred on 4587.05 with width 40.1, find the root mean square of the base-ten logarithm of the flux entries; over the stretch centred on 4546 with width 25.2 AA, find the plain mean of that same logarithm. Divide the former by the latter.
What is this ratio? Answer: 1.01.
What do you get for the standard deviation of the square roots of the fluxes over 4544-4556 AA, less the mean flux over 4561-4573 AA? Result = -26.1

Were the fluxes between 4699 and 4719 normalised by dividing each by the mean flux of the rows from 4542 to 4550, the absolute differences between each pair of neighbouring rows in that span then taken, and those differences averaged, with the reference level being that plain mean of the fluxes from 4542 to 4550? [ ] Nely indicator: 0.034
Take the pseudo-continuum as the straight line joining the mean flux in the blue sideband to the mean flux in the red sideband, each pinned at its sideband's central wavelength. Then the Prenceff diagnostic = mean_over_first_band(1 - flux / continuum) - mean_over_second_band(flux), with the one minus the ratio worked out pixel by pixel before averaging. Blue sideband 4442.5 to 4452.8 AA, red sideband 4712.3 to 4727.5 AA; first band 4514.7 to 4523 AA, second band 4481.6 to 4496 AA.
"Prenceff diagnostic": -25.5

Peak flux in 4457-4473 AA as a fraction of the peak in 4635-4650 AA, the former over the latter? 0.91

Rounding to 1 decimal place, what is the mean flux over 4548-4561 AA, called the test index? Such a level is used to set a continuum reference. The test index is 25.0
